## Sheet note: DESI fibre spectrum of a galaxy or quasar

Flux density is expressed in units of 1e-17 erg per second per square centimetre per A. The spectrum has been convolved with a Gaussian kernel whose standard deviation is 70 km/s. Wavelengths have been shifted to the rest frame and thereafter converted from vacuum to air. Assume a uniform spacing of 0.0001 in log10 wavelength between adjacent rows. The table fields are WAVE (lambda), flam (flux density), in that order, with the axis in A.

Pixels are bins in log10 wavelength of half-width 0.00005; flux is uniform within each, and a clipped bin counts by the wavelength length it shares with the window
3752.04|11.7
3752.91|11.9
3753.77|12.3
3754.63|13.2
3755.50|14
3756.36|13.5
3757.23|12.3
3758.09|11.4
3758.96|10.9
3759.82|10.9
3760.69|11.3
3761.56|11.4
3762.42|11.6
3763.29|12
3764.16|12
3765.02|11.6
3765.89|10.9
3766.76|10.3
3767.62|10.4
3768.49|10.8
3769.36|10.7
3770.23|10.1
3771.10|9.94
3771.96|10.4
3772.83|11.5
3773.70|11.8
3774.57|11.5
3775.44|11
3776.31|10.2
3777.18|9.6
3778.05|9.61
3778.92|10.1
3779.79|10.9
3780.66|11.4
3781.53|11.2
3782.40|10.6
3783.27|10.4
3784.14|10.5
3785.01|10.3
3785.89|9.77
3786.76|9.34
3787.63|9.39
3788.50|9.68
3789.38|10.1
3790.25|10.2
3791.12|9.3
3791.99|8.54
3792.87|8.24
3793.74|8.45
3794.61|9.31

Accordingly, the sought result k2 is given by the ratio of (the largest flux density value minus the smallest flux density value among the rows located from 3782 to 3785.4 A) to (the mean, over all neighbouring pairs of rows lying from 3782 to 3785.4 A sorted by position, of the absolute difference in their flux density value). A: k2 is 1.8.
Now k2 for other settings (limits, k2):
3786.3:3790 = 3.0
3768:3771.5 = 3.0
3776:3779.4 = 1.6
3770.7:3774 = 3.0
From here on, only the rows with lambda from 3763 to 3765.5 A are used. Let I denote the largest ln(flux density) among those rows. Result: 2.48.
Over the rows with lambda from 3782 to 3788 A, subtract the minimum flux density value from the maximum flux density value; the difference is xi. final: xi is 1.3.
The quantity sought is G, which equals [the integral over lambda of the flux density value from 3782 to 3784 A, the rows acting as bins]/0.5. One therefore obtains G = 42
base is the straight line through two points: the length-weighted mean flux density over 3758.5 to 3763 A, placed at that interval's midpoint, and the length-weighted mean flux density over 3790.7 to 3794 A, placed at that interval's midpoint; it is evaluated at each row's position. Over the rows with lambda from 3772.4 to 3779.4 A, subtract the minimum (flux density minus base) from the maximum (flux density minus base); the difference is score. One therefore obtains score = 1.91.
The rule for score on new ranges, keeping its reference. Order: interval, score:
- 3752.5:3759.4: 2.82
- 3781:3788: 1.43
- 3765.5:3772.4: 0.65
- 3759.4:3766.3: 1.46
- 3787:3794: 1.74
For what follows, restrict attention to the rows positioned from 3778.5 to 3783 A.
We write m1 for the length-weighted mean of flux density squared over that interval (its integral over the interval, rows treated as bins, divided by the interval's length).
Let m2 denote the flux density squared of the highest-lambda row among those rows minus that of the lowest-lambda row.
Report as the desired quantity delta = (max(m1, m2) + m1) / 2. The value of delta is 118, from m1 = 118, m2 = 10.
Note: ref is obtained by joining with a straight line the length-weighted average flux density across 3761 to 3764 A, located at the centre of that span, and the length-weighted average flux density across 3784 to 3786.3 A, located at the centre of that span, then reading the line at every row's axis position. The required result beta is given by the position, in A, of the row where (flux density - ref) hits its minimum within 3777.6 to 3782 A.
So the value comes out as 3778.05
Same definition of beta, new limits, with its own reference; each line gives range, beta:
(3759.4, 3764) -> 3759.82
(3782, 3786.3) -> 3785.89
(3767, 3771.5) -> 3771.10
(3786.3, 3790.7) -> 3786.76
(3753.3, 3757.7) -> 3753.77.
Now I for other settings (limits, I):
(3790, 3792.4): 2.32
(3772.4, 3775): 2.47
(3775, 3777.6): 2.40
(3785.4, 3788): 2.28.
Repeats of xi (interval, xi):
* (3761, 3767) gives 1.7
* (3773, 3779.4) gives 2.2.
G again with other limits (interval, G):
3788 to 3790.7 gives 54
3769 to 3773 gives 84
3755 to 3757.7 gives 71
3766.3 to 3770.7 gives 92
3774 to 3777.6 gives 76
